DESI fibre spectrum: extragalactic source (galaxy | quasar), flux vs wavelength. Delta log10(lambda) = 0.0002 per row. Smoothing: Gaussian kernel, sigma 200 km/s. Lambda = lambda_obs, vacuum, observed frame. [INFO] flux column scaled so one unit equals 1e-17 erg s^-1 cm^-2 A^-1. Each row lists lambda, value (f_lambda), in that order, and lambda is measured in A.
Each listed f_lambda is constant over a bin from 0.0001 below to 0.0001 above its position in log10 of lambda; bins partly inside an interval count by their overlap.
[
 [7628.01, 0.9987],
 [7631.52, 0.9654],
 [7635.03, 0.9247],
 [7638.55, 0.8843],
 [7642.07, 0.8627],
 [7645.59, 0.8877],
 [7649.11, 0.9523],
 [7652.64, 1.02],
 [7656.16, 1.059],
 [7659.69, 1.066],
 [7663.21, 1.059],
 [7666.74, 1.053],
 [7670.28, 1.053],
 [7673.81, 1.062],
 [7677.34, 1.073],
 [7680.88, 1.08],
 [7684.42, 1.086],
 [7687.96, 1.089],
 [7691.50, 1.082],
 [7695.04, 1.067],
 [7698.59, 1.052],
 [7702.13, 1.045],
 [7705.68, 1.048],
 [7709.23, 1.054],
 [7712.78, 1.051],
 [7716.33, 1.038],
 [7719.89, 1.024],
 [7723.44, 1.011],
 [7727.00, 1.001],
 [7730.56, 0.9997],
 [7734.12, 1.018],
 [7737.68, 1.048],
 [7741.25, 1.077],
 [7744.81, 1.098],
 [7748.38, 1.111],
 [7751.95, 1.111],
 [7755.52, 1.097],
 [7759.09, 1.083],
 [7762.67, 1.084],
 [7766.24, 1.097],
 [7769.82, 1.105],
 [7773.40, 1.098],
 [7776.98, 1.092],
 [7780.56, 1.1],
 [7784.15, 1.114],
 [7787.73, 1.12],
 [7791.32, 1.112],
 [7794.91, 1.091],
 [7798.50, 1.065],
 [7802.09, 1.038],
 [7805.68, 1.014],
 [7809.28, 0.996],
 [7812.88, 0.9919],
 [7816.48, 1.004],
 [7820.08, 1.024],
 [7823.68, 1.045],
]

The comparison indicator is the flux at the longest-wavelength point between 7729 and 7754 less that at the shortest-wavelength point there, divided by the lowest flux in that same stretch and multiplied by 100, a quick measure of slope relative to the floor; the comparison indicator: 11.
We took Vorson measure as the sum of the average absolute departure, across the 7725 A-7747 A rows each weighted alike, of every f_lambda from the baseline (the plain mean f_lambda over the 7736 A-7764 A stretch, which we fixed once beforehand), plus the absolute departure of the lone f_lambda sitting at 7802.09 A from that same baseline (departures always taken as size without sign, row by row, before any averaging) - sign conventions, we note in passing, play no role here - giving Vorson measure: 0.10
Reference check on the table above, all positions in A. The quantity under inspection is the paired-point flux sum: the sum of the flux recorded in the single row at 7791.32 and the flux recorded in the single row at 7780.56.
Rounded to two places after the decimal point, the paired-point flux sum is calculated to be 2.21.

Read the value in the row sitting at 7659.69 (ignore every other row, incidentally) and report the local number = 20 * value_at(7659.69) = 21.3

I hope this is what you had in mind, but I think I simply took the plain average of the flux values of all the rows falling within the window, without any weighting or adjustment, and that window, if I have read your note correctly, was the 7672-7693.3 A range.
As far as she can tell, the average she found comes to 1.08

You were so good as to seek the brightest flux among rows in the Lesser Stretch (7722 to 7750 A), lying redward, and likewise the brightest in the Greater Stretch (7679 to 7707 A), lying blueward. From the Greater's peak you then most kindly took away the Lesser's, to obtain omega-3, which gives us -0.022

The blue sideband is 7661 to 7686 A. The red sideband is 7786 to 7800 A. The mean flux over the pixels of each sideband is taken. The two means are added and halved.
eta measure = 1.08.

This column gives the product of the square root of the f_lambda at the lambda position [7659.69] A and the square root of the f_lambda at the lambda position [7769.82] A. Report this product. 1.09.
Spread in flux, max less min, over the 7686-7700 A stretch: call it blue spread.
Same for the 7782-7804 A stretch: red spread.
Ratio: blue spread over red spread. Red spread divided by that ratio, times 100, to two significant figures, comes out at 18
